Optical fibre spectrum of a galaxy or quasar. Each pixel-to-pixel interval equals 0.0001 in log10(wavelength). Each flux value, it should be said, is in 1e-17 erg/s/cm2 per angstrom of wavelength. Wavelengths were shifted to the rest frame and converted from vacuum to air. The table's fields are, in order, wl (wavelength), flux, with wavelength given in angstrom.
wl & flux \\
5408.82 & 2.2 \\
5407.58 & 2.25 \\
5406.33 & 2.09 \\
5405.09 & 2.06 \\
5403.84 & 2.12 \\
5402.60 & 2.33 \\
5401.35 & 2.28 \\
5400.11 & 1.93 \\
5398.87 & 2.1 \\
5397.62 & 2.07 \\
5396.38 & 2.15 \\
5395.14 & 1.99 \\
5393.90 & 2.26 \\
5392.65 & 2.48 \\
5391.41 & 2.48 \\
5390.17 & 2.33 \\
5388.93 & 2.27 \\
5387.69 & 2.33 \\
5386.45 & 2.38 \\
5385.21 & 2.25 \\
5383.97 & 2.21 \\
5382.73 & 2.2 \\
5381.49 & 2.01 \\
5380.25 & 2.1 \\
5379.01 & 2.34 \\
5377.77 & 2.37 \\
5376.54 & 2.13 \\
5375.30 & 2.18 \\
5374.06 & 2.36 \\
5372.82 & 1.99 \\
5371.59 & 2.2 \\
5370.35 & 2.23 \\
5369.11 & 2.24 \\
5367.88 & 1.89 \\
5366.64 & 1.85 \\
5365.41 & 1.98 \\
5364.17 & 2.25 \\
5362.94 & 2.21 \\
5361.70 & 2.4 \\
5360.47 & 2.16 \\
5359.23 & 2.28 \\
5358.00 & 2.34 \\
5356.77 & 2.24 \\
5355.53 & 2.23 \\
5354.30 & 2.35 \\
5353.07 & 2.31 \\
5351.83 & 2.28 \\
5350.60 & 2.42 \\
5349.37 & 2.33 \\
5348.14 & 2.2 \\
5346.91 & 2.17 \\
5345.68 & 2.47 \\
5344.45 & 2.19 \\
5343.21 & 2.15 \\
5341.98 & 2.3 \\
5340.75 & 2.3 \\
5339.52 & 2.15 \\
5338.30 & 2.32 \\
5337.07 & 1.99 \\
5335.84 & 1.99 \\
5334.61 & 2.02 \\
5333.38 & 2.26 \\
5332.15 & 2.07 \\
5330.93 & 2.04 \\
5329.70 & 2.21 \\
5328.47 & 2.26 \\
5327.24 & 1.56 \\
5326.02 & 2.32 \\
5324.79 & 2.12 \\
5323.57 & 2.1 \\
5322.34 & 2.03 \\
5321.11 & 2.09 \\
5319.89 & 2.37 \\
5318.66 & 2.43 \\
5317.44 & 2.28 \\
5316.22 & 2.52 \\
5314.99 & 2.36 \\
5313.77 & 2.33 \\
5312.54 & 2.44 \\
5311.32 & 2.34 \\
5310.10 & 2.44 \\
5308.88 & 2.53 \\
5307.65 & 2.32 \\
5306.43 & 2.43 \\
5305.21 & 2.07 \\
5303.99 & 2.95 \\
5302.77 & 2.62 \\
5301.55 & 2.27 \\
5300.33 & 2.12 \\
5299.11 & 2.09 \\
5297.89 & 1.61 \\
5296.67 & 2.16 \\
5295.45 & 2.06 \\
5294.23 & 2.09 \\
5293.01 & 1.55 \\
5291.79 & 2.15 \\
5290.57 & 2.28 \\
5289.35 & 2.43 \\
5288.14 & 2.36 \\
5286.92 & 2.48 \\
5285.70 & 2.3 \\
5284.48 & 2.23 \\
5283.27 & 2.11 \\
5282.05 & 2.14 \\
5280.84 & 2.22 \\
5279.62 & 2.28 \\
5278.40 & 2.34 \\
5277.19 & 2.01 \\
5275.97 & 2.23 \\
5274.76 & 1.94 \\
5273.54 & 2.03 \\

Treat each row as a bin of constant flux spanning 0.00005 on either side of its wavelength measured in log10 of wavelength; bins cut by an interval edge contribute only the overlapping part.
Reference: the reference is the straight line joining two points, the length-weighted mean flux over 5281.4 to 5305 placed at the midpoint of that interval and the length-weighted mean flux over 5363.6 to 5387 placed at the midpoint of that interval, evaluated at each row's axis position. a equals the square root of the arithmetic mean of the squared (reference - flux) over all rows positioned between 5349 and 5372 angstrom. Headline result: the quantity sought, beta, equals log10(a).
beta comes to -0.80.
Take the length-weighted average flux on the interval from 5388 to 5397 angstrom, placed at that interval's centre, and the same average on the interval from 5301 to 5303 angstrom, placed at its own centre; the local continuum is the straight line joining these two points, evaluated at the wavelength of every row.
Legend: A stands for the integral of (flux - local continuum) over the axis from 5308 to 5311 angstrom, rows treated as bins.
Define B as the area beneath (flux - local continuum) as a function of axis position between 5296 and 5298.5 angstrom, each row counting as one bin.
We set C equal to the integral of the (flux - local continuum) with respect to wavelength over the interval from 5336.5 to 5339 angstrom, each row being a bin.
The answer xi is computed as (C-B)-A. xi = 0.7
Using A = 0.15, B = -1.3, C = -0.52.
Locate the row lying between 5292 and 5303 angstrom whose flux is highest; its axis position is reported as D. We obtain 5302.77 angstrom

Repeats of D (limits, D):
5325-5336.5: 5326.02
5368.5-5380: 5377.77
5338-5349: 5345.68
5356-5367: 5361.70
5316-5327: 5316.22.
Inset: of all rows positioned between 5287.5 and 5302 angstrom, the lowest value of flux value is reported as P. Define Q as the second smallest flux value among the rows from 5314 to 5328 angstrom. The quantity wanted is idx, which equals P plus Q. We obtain 3.58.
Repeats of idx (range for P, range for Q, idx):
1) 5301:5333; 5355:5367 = 3.54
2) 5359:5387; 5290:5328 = 3.41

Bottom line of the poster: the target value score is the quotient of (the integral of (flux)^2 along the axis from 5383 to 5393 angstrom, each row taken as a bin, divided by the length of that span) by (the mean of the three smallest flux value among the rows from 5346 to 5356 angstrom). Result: 2.48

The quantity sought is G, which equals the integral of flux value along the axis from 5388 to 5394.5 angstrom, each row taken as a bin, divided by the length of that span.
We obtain 2.36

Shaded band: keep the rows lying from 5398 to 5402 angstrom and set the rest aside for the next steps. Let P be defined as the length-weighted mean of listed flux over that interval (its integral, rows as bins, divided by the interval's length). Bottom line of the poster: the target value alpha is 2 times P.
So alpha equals 4.20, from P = 2.10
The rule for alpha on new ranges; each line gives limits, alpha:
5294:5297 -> 4.20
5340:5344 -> 4.48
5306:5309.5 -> 4.85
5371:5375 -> 4.37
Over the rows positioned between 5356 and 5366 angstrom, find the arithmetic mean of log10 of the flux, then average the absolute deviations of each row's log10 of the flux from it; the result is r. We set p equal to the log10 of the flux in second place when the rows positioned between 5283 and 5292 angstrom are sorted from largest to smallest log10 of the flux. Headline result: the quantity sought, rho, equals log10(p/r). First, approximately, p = 0.39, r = 0.017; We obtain 1.35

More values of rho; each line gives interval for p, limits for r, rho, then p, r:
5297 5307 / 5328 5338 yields 1.30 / 0.42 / 0.021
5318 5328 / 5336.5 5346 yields 1.23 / 0.37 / 0.022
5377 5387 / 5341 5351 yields 1.29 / 0.37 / 0.019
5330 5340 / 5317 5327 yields 1.14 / 0.35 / 0.026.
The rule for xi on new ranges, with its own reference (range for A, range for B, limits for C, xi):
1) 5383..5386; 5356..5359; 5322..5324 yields -0.3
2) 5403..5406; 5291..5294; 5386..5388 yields 2.2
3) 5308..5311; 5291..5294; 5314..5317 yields 1.5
